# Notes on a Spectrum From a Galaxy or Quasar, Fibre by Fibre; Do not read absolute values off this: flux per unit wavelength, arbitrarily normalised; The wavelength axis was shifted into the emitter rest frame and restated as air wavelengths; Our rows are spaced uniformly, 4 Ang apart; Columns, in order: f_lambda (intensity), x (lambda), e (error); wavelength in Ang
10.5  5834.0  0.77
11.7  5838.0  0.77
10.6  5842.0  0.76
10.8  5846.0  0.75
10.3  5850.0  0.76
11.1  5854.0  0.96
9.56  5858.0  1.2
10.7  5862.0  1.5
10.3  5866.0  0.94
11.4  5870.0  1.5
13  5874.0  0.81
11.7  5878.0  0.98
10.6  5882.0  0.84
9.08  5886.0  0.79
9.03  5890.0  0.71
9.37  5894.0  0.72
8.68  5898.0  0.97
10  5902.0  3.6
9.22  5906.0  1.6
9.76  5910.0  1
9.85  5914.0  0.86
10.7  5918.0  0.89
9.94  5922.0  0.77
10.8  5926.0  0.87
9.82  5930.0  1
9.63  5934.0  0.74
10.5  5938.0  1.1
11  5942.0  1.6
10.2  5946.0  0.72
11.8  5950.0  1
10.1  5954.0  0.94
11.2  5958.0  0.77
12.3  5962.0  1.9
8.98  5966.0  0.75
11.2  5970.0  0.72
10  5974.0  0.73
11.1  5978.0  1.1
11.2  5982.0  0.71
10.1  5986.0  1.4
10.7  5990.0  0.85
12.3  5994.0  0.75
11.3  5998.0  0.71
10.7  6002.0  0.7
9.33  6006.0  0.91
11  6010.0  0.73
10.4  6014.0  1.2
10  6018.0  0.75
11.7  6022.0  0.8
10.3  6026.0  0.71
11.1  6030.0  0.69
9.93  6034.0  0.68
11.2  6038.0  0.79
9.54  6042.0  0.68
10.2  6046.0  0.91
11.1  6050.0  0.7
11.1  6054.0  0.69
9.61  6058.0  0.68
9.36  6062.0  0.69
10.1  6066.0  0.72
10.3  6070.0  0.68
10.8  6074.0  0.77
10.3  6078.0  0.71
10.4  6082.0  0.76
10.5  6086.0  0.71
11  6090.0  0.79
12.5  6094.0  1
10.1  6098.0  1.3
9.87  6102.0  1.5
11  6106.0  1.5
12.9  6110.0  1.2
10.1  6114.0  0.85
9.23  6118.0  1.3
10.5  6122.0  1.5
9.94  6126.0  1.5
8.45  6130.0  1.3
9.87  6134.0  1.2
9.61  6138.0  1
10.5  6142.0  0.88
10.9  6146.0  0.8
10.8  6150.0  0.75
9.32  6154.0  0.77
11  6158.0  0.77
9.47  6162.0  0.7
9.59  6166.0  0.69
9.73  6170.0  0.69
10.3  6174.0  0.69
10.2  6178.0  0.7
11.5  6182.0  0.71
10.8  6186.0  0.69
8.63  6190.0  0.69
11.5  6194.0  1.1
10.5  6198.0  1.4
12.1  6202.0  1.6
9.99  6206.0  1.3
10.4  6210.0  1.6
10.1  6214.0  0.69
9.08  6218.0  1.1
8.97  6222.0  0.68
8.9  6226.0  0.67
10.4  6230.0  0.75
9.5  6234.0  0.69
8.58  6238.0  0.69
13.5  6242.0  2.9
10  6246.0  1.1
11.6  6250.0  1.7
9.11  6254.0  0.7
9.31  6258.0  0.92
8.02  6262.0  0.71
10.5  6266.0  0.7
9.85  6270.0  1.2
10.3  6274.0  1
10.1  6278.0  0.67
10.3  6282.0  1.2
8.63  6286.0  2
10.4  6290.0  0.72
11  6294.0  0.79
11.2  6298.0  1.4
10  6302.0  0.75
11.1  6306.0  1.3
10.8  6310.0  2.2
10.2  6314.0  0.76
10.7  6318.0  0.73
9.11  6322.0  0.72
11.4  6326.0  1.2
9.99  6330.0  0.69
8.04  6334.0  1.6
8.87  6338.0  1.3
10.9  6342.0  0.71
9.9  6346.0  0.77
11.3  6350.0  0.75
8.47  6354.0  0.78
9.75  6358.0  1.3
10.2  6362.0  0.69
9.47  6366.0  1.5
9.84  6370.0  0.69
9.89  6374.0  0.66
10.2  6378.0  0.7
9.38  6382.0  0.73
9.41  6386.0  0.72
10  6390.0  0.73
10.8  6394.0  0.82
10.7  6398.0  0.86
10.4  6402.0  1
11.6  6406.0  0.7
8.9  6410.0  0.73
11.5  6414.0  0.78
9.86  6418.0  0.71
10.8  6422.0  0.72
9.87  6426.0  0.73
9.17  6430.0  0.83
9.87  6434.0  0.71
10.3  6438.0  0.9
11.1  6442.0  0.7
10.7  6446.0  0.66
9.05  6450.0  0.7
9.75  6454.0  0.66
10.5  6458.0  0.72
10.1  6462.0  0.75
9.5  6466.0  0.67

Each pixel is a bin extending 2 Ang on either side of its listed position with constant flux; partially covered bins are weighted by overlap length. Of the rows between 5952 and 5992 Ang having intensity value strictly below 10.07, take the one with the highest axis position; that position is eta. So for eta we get 5974.0 Ang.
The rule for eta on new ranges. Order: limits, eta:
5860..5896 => 5894.0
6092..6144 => 6138.0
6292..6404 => 6390.0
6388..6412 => 6410.0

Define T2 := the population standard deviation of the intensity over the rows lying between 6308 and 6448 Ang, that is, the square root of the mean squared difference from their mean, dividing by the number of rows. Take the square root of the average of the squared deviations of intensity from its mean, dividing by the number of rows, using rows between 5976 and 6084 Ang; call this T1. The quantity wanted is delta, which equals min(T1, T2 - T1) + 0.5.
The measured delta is 0.64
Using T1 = 0.71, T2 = 0.8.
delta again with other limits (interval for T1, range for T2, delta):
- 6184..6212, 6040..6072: 0.10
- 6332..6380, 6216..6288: 0.84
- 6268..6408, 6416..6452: 0.33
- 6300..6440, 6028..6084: 0.26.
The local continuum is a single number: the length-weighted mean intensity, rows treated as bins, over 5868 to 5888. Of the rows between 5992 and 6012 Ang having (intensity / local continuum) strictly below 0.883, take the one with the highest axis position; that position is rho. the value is 6006.0 Ang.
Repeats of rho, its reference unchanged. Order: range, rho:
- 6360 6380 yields 6370.0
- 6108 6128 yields 6118.0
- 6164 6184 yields 6170.0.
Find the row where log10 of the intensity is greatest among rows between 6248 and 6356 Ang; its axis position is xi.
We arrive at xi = 6250.0 Ang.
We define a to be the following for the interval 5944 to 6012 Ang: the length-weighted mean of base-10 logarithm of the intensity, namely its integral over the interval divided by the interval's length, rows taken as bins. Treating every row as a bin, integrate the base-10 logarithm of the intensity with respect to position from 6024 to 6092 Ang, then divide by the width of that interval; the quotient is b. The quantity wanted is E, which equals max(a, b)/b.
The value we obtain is 1.01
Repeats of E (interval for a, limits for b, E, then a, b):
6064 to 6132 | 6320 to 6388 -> 1.03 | 1.02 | 0.988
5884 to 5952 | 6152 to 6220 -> 1.00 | 1.00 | 1.009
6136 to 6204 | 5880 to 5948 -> 1.02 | 1.01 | 0.994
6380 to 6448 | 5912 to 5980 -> 1.00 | 1.01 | 1.021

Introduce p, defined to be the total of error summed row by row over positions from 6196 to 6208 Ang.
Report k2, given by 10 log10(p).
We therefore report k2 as 6.3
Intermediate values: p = 4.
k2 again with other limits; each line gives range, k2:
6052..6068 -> 4.4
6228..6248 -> 7.9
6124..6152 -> 8.7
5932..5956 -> 7.9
